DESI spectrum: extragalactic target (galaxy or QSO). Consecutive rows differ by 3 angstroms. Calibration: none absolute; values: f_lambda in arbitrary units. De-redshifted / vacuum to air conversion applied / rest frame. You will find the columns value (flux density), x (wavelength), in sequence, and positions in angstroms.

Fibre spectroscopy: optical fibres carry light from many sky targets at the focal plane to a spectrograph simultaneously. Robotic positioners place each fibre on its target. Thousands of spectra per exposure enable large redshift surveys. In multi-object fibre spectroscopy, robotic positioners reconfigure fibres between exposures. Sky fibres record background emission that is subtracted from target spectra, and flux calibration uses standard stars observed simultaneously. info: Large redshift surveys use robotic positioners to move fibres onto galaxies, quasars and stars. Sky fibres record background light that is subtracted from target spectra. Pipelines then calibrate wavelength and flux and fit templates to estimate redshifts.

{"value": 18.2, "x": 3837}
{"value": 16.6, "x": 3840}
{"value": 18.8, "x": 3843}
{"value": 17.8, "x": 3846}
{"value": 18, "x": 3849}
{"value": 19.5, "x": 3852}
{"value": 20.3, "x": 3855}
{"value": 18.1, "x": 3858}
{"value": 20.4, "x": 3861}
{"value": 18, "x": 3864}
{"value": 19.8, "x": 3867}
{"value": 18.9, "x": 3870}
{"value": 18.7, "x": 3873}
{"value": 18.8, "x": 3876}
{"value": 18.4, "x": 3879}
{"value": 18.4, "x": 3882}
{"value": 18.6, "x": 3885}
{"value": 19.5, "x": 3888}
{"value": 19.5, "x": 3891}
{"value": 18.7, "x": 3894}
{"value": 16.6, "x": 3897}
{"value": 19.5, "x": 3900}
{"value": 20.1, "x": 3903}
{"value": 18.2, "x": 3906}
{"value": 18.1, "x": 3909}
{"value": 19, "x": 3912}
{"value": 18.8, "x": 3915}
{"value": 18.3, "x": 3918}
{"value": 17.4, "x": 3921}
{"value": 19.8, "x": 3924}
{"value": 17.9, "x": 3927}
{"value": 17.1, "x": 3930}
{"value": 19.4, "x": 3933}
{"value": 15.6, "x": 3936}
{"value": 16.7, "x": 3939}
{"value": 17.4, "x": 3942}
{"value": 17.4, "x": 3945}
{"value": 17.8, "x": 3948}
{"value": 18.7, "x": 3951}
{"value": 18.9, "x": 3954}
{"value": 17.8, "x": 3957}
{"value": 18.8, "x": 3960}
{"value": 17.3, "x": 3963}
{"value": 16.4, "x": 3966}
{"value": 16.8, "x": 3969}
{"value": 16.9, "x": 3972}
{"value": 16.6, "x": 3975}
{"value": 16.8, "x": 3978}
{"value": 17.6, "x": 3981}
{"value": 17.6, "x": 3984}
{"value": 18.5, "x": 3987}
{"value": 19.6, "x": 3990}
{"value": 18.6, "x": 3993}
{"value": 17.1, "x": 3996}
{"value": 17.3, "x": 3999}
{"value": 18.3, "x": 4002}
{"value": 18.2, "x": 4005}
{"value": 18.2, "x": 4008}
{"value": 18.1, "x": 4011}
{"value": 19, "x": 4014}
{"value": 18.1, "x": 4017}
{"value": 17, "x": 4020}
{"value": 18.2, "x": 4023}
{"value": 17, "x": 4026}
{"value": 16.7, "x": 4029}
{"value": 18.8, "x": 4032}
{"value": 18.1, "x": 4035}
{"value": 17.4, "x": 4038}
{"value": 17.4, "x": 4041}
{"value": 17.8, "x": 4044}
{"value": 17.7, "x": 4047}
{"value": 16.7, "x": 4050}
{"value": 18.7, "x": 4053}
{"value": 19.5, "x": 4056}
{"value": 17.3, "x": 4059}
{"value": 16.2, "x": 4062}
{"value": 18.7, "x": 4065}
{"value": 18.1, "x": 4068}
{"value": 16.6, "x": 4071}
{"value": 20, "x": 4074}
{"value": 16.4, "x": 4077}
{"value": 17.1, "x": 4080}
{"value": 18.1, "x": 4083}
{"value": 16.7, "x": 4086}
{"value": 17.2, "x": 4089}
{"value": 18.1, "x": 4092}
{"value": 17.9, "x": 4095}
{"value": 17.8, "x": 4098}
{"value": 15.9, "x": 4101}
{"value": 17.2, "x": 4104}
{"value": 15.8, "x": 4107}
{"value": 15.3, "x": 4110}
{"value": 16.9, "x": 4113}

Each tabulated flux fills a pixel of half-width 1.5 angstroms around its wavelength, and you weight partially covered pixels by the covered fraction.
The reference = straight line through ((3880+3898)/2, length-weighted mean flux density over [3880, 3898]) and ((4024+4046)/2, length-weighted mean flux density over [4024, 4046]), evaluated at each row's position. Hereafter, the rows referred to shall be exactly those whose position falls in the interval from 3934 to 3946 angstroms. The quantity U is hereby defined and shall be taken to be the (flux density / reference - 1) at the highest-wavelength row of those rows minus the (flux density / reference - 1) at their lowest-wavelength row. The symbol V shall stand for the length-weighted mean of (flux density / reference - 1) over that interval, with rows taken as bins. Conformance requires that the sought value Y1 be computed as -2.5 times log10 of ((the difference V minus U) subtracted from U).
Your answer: 1.4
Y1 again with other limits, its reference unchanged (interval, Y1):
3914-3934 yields 2.7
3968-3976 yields 3.2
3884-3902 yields 2.5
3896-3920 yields 1.8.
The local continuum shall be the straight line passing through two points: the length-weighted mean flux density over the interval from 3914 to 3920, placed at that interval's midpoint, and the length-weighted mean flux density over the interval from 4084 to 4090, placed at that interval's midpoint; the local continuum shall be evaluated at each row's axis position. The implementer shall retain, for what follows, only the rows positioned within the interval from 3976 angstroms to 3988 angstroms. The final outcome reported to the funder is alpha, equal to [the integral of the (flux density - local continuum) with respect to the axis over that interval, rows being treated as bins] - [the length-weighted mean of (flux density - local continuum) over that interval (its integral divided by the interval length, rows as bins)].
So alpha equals -3.8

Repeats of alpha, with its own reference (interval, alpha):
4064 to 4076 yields 12.0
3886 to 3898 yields 0.2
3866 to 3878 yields 2.0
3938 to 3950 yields -8.8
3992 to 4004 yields 0.5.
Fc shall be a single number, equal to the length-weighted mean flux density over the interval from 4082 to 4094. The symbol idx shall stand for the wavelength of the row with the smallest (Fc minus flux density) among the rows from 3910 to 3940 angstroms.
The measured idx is 3924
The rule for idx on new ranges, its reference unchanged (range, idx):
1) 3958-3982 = 3960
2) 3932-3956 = 3933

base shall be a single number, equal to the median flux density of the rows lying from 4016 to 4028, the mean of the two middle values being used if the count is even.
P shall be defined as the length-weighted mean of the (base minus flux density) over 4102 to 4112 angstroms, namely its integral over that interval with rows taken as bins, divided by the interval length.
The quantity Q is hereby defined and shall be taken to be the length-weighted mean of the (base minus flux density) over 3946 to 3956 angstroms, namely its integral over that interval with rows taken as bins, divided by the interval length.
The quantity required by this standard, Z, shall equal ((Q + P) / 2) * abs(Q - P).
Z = 0.66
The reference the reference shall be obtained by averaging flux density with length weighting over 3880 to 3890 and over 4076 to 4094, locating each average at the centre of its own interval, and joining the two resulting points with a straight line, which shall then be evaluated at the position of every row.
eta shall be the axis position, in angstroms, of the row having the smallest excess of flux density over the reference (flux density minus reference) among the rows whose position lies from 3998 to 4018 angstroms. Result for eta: 3999 angstroms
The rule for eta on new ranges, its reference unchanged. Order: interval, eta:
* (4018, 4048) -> 4029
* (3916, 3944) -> 3936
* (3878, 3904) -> 3897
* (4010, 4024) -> 4020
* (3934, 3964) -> 3936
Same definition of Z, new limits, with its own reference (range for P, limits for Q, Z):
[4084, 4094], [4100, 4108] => 0.70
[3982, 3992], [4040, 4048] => -0.47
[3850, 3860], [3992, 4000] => -1.51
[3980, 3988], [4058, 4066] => -0.03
